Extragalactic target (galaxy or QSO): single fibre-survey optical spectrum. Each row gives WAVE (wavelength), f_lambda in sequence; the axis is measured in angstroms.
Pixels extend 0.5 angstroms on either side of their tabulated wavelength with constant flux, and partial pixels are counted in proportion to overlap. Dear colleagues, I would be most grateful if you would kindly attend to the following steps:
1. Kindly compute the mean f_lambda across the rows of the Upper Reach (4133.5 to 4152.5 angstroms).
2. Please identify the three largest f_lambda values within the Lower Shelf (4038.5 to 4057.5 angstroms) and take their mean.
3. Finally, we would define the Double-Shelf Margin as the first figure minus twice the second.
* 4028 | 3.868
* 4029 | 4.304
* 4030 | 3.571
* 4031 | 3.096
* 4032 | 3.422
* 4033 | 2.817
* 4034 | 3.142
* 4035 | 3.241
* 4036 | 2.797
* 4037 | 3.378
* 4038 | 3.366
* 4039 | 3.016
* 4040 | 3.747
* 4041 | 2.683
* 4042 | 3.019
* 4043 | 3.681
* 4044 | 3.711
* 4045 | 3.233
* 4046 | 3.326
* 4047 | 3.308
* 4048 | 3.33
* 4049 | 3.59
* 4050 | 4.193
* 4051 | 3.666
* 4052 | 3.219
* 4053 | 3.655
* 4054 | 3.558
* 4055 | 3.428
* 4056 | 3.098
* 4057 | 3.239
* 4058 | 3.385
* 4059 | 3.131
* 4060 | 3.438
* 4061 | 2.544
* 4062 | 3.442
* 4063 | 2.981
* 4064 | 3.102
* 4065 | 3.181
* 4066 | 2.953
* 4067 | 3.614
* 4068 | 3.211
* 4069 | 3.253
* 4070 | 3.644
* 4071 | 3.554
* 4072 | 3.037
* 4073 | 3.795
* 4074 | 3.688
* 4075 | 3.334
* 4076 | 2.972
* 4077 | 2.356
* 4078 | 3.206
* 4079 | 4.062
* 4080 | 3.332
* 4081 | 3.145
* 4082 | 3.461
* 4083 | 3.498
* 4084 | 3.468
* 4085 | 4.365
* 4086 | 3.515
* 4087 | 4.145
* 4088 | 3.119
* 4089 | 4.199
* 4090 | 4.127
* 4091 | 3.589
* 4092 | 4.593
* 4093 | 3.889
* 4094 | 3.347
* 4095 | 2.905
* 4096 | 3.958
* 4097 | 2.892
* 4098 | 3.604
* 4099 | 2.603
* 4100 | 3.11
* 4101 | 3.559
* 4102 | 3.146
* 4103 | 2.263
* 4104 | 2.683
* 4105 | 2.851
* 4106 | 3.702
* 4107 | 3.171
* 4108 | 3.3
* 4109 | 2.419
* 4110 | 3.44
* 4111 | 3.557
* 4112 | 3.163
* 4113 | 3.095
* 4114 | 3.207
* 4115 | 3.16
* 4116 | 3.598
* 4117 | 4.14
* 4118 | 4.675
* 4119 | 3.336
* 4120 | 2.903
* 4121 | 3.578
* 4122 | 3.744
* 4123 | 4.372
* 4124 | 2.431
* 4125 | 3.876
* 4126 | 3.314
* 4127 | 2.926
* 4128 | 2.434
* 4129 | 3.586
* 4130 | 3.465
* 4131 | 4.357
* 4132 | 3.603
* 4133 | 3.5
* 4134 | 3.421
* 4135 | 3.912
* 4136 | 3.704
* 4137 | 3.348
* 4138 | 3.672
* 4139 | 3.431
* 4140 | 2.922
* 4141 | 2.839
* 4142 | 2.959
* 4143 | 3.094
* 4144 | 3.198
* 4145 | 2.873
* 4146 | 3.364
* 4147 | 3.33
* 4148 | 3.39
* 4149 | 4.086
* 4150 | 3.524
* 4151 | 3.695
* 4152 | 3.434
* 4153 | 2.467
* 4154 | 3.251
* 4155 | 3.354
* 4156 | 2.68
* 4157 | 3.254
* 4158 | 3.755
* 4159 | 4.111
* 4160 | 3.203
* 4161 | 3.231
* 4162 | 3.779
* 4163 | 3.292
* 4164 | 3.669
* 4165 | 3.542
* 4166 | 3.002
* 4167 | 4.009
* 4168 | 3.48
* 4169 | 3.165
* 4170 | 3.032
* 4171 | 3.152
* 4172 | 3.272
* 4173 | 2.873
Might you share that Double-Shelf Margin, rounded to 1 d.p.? -4.4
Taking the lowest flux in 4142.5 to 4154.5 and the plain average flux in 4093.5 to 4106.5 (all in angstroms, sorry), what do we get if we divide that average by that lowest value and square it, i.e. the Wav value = 1.60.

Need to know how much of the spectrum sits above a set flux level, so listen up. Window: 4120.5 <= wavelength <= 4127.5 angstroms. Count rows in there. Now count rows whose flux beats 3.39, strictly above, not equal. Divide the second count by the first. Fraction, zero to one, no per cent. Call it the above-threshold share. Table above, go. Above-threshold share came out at 0.57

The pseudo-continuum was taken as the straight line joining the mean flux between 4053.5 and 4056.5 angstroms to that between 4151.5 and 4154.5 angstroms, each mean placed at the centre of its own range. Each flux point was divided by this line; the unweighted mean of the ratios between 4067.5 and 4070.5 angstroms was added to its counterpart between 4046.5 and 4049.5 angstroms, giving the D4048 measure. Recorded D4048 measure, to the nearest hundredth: 2.02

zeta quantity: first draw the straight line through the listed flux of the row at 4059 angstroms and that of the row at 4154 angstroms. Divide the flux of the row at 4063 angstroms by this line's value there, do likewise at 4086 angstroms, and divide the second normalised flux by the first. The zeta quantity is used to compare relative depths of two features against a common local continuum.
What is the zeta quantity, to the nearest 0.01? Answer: 1.17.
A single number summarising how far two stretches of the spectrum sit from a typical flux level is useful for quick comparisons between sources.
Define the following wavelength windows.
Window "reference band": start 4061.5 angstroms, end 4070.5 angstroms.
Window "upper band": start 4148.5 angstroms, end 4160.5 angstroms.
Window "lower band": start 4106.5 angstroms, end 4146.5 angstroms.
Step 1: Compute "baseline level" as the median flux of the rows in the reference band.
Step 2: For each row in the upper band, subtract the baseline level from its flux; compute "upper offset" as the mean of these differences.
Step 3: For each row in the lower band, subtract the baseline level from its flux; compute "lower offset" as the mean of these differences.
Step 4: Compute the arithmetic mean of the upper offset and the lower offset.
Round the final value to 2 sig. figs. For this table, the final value 0.18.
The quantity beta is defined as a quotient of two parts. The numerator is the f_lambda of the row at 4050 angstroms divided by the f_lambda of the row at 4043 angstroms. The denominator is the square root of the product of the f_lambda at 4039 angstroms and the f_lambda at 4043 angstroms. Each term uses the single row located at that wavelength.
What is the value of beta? 0.34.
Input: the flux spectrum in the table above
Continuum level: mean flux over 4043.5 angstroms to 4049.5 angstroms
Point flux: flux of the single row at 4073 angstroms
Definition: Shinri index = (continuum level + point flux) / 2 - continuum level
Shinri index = 0.19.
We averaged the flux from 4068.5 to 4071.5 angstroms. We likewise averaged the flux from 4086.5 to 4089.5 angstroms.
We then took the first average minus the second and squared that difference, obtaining 0.11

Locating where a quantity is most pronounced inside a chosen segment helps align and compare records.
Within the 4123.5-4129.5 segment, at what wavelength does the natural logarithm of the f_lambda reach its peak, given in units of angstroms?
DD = 4125 angstroms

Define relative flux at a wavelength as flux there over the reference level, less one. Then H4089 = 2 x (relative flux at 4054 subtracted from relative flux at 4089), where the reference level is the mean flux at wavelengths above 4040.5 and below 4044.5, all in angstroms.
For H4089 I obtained 0.4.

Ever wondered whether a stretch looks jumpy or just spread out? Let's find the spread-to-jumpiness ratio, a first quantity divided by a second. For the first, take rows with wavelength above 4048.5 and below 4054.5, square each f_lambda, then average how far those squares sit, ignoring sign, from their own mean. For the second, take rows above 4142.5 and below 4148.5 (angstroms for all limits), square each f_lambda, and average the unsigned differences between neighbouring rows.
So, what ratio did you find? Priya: 1.1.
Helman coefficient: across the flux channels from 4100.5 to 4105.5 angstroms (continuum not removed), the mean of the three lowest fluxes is 2.6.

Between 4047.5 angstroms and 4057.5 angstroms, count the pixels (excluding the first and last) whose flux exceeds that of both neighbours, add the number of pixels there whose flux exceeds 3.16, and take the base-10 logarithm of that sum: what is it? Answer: 1.04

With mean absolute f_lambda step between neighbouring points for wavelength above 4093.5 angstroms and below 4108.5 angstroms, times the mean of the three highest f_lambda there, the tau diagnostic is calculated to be 2.3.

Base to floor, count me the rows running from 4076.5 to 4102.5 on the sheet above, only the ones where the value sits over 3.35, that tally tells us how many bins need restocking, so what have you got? 15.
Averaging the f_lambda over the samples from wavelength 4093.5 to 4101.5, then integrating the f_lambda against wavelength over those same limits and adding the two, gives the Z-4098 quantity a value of 29.2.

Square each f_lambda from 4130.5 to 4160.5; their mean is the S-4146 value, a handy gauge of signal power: 11.7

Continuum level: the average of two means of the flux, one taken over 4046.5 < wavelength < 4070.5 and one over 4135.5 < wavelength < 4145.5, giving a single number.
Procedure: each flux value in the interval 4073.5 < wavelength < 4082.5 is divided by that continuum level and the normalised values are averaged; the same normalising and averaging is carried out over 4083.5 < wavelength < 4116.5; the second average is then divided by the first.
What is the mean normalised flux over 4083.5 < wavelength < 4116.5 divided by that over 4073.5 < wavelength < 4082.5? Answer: 1.03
